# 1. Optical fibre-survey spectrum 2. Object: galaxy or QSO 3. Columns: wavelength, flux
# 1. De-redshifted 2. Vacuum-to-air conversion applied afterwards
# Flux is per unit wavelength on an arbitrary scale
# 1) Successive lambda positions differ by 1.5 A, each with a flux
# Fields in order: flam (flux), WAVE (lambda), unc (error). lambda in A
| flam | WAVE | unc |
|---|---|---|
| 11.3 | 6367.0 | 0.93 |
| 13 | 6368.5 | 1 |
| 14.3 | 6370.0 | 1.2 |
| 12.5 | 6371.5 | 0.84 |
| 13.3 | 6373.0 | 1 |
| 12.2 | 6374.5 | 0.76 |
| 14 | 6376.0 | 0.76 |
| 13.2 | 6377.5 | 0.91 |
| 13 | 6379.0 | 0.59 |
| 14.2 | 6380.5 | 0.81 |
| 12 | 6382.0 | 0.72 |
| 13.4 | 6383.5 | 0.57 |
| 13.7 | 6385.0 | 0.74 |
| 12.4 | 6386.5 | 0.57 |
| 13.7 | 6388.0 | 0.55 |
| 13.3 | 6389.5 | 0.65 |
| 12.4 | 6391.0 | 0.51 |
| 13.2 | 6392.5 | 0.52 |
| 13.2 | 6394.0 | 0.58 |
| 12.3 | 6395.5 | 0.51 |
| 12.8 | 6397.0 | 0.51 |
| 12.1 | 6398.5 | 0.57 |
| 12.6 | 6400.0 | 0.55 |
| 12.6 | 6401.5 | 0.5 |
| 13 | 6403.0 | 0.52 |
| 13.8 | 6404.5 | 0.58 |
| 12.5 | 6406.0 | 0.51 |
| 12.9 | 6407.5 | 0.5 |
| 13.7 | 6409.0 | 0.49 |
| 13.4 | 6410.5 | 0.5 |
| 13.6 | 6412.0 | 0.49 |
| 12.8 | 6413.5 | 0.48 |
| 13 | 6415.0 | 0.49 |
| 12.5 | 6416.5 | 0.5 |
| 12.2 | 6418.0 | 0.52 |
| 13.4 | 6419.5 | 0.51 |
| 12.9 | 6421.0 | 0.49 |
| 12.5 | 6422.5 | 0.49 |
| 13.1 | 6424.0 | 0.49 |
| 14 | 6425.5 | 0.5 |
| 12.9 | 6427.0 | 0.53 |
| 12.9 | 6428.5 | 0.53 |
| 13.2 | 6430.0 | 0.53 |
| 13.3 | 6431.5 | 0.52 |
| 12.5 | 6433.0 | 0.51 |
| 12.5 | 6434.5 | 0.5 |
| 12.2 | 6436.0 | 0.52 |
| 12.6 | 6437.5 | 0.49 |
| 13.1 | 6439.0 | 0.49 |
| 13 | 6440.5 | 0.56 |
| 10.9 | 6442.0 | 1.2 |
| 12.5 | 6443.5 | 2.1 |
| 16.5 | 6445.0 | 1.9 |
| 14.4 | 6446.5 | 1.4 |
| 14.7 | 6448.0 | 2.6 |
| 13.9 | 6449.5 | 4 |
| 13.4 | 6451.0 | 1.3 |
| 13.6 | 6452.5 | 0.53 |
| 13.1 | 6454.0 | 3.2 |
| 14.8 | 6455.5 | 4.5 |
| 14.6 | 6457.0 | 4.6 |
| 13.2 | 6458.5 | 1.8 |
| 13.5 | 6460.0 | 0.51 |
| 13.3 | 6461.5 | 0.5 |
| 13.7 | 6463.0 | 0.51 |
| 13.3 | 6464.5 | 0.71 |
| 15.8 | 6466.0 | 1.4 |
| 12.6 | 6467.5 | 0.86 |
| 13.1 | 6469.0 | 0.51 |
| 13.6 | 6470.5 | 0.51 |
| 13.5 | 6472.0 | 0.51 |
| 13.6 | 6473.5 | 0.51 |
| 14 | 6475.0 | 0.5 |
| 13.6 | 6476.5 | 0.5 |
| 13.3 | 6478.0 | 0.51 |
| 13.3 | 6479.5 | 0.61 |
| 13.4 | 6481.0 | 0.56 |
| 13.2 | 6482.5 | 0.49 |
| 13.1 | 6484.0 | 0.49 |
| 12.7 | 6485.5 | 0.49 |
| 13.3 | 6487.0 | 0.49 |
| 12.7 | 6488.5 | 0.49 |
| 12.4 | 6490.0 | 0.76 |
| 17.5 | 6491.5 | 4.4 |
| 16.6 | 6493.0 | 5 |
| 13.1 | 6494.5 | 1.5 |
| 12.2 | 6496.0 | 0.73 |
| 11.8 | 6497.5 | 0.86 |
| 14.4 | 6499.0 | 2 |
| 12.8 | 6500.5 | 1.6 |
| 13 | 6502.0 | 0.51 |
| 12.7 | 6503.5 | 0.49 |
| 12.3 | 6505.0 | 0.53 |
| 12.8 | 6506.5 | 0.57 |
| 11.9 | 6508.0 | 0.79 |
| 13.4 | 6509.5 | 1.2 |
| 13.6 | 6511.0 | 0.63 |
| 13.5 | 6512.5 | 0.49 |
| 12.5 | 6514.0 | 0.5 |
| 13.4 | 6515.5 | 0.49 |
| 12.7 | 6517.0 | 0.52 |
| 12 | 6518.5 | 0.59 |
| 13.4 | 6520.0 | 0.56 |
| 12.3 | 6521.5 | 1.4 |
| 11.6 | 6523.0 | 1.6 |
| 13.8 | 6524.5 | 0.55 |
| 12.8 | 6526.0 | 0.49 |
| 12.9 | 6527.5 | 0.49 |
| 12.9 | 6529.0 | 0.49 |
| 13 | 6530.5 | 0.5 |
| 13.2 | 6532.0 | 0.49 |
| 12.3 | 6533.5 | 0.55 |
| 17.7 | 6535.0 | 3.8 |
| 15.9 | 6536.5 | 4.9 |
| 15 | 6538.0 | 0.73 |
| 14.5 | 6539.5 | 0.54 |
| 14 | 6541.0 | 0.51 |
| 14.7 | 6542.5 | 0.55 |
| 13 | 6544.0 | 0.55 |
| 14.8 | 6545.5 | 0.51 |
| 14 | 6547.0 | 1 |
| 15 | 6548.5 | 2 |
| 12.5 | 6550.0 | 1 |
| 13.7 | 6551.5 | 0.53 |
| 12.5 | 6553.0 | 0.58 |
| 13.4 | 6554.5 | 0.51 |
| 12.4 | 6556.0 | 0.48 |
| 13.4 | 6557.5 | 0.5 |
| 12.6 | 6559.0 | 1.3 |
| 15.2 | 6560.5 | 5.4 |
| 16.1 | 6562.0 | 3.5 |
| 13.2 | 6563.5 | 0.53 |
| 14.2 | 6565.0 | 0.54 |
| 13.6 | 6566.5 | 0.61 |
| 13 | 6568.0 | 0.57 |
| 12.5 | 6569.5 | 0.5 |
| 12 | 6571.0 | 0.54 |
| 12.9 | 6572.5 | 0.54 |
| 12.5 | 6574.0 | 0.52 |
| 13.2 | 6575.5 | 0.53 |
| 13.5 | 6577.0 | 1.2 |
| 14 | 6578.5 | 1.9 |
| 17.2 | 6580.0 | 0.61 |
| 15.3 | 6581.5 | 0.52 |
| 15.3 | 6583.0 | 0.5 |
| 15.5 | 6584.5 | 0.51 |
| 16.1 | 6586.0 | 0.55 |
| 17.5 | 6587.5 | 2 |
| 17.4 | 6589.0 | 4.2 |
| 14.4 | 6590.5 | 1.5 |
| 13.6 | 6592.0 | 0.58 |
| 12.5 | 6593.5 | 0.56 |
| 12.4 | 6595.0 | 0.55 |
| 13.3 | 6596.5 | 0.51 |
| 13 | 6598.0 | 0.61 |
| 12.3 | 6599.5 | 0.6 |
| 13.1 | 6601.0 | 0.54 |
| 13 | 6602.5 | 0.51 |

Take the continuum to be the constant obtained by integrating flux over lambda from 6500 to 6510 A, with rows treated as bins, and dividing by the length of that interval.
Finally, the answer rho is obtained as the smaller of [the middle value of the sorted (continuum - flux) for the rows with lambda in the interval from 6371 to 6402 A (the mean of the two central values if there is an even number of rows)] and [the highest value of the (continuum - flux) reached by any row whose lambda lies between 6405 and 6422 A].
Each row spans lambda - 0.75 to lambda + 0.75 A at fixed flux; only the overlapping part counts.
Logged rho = -0.32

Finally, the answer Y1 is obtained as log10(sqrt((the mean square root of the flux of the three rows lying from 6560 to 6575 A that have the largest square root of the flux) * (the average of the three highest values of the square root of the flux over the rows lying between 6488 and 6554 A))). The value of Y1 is 0.604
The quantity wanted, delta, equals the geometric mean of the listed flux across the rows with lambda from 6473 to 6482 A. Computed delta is 13.5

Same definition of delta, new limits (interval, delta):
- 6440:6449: 13.5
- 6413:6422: 12.8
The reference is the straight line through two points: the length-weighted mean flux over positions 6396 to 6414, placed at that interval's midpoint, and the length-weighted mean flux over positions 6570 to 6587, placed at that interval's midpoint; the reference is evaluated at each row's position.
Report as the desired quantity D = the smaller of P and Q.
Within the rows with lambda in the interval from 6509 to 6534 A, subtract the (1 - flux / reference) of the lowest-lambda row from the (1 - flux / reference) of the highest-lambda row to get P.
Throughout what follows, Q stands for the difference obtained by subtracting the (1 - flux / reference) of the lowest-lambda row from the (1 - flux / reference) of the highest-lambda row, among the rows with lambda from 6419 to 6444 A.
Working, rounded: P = 0.09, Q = 0.08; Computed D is 0.08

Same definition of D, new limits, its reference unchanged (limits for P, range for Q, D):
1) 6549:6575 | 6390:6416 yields -0.03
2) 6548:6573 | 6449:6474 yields 0.04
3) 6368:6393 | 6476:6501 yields 0.00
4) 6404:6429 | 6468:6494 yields -0.24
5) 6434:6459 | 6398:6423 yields -0.04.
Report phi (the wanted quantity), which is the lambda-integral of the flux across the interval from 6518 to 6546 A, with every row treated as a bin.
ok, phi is 383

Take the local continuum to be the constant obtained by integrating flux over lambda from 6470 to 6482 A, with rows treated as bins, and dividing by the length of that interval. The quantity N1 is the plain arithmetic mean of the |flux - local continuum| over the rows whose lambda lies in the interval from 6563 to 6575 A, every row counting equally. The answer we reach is 0.73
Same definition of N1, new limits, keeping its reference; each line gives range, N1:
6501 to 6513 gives 0.65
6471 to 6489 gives 0.32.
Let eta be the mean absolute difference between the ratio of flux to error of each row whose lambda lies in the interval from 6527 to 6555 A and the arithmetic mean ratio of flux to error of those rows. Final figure 6.6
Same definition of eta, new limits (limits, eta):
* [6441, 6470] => 7.7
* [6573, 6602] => 6.8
